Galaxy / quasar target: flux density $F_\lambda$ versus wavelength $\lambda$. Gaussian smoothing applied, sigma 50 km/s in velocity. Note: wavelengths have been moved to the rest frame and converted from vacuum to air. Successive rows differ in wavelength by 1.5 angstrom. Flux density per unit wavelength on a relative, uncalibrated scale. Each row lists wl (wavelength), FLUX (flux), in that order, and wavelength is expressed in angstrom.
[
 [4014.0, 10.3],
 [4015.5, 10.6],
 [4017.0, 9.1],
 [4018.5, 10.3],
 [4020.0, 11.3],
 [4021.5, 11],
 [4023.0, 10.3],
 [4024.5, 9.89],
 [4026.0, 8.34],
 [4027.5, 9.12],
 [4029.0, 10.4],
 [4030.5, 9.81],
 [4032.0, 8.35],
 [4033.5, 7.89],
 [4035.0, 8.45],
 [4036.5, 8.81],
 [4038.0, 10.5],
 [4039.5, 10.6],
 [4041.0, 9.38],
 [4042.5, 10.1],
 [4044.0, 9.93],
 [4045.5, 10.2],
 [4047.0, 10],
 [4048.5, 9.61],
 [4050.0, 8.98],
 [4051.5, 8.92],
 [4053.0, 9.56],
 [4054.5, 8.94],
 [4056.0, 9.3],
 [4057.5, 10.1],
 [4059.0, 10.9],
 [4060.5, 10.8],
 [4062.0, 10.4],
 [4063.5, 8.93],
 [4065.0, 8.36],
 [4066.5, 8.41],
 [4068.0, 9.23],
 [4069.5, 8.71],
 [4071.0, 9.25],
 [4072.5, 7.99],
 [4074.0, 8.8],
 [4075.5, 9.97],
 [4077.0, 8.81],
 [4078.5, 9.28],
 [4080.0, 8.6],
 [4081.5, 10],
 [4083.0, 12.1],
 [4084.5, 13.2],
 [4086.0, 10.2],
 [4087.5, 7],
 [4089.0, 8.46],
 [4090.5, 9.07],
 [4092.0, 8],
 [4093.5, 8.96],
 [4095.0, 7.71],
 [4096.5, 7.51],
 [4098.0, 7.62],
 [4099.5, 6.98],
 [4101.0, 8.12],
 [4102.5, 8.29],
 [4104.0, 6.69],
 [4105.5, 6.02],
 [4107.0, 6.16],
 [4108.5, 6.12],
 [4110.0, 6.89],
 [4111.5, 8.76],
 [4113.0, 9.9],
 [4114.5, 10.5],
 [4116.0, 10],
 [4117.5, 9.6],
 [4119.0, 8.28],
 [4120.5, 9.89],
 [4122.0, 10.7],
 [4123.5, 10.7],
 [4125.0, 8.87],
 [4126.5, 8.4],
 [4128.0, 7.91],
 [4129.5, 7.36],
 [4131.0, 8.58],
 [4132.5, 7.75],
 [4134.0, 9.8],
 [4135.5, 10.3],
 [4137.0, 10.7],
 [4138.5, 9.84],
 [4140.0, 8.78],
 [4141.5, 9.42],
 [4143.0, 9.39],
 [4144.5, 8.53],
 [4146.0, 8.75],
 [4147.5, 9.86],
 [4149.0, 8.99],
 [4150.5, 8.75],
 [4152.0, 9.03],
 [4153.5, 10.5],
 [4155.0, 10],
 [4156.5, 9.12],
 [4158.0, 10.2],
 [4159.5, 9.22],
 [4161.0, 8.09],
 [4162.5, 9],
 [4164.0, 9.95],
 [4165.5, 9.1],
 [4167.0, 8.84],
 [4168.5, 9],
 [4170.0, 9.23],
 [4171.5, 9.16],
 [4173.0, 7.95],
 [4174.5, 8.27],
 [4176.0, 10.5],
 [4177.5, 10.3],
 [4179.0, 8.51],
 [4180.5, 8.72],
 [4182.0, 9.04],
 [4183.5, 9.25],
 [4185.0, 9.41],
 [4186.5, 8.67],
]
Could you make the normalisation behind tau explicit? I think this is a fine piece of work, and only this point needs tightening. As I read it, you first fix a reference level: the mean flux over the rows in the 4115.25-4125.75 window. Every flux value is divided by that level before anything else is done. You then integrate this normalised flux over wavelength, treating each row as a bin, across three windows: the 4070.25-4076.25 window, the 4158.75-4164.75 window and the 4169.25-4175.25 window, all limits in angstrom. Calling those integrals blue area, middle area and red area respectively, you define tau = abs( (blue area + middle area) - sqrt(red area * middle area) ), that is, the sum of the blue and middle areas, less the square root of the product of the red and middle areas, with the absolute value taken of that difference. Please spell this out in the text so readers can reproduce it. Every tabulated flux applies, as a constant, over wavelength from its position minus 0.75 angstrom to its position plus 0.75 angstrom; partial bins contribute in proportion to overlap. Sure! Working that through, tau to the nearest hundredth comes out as 5.69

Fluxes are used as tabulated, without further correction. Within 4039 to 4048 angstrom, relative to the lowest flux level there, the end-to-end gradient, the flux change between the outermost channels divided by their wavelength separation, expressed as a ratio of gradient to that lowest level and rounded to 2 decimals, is -0.01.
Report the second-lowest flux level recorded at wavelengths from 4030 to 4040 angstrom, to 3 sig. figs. 8.35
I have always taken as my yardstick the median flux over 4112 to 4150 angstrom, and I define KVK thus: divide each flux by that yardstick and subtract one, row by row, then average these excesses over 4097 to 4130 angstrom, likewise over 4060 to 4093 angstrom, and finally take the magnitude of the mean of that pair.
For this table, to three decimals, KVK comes 0.061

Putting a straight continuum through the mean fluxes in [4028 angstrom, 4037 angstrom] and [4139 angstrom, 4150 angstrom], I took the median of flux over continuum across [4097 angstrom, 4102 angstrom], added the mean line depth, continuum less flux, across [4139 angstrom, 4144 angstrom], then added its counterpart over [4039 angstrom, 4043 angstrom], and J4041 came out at -0.3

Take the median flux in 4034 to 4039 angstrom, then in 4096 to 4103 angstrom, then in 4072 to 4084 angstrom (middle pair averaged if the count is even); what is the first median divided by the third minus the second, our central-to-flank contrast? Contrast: 6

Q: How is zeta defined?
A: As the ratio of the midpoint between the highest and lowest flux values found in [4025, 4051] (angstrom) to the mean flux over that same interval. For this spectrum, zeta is 0.98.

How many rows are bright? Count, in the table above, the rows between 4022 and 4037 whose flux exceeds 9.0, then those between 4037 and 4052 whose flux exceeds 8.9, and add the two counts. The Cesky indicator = 15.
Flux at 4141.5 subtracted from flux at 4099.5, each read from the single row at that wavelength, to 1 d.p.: -2.4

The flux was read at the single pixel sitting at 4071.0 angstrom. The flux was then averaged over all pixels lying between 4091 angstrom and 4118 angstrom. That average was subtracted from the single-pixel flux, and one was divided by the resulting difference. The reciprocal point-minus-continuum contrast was 0.79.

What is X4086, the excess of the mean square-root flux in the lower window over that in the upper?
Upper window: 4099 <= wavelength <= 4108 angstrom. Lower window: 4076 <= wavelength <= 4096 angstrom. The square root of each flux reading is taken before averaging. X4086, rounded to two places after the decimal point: 0.40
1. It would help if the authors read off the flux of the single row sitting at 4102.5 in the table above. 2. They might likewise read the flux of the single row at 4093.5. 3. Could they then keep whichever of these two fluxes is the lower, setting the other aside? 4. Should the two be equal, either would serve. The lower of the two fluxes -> 8.29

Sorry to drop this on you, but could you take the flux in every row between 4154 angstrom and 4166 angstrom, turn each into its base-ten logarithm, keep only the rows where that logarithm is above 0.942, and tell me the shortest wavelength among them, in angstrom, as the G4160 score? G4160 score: 4155.0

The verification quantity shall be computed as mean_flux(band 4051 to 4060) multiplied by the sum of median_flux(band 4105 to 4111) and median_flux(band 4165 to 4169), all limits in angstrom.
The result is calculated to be 146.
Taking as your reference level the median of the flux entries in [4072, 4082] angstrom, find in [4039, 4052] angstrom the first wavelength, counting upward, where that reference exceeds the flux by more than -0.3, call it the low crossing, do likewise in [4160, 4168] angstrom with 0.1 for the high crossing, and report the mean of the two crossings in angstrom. 4105.5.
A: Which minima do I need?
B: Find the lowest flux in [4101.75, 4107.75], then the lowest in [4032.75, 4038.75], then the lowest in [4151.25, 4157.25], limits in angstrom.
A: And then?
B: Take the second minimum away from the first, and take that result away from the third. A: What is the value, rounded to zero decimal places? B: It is 11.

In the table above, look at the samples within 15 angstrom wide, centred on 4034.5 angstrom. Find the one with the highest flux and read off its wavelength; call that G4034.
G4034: 4039.5 angstrom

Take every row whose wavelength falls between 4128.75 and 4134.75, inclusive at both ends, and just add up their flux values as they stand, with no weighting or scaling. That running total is 33.5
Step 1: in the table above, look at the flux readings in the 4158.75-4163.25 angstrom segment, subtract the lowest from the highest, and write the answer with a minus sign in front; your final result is -1.1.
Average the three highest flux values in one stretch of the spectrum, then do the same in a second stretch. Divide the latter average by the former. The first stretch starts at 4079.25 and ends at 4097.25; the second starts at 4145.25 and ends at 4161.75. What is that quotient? 0.86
